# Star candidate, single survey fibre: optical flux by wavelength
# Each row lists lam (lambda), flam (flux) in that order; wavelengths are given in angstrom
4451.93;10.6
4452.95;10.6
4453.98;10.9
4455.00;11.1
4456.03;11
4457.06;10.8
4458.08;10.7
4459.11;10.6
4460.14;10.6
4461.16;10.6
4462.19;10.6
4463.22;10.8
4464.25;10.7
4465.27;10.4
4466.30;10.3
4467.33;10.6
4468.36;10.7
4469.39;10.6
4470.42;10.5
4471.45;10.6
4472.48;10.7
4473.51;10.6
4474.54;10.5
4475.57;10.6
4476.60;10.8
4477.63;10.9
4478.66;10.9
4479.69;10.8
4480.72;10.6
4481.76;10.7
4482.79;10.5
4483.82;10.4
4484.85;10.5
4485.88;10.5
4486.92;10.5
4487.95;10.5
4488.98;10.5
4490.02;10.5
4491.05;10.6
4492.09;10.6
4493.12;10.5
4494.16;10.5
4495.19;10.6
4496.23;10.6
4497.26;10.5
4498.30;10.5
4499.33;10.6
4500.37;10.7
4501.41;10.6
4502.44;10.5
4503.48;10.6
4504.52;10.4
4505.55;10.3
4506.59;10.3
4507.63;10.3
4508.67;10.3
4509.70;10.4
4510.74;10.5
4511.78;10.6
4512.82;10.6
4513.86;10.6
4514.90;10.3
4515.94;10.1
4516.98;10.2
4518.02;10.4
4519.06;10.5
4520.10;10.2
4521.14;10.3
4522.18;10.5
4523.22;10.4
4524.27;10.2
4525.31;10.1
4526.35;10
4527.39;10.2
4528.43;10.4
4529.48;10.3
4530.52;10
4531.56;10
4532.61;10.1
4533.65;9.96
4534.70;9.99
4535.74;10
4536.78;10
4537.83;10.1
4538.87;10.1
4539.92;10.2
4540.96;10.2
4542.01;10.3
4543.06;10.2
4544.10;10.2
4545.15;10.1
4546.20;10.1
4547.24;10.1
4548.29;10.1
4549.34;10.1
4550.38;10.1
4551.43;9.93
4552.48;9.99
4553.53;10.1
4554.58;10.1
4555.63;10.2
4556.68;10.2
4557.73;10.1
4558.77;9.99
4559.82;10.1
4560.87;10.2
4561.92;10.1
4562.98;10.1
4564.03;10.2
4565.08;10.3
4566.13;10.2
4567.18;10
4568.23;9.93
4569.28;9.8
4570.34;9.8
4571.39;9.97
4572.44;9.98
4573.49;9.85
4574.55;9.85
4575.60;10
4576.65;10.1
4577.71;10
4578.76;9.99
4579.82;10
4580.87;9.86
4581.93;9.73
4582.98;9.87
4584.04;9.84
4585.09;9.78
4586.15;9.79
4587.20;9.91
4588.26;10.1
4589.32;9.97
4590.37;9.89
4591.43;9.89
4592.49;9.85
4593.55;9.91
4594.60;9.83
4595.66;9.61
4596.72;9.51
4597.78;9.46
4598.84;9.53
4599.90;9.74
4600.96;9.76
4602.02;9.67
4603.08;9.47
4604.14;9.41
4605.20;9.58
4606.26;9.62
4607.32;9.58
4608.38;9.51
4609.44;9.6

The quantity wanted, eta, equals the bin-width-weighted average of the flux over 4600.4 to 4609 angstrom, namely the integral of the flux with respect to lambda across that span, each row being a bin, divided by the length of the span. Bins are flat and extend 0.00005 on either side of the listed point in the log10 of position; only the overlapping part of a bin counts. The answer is 9.6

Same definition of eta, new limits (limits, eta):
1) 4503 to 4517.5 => 10.4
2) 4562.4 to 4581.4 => 10.0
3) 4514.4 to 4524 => 10.3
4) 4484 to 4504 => 10.5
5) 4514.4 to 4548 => 10.2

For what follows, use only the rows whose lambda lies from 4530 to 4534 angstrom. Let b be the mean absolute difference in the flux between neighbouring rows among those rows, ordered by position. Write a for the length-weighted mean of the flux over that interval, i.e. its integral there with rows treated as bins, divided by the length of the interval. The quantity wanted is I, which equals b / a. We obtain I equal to 0.008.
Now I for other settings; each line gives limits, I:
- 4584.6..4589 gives 0.011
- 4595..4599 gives 0.008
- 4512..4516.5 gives 0.016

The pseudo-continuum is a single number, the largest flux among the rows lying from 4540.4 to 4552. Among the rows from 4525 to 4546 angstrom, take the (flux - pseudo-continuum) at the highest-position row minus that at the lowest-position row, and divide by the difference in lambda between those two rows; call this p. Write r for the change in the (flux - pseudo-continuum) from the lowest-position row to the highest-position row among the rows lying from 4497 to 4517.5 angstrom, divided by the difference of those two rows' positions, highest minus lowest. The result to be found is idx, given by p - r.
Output 0.015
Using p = 0.000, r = -0.015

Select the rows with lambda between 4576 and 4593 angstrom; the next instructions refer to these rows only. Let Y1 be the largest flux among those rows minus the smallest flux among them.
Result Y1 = 0.37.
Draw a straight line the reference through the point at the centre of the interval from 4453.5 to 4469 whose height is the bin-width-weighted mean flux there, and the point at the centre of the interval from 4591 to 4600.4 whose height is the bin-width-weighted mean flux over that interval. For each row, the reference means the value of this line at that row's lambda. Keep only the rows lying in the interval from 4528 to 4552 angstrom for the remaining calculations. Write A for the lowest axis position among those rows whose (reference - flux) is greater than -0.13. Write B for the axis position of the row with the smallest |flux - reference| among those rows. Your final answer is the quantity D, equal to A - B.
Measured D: -9.4 angstrom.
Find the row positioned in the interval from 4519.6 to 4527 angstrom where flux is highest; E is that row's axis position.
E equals 4522.18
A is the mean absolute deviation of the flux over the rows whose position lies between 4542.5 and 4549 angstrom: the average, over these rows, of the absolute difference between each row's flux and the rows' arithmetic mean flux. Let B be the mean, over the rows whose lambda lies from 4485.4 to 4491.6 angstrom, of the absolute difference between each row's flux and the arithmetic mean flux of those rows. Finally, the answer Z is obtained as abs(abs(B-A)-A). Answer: 0.028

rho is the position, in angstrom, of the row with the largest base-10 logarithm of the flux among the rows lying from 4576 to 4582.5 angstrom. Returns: 4576.65 angstrom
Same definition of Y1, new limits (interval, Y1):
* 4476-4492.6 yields 0.50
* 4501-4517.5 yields 0.50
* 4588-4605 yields 0.69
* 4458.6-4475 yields 0.50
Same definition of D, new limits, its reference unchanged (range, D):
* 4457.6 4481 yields -15.4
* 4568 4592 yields -6.3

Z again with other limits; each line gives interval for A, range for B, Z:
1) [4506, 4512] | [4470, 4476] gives 0.056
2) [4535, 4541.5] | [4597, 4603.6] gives 0.015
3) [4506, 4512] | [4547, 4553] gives 0.062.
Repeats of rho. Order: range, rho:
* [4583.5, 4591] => 4588.26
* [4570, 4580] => 4576.65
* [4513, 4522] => 4513.86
